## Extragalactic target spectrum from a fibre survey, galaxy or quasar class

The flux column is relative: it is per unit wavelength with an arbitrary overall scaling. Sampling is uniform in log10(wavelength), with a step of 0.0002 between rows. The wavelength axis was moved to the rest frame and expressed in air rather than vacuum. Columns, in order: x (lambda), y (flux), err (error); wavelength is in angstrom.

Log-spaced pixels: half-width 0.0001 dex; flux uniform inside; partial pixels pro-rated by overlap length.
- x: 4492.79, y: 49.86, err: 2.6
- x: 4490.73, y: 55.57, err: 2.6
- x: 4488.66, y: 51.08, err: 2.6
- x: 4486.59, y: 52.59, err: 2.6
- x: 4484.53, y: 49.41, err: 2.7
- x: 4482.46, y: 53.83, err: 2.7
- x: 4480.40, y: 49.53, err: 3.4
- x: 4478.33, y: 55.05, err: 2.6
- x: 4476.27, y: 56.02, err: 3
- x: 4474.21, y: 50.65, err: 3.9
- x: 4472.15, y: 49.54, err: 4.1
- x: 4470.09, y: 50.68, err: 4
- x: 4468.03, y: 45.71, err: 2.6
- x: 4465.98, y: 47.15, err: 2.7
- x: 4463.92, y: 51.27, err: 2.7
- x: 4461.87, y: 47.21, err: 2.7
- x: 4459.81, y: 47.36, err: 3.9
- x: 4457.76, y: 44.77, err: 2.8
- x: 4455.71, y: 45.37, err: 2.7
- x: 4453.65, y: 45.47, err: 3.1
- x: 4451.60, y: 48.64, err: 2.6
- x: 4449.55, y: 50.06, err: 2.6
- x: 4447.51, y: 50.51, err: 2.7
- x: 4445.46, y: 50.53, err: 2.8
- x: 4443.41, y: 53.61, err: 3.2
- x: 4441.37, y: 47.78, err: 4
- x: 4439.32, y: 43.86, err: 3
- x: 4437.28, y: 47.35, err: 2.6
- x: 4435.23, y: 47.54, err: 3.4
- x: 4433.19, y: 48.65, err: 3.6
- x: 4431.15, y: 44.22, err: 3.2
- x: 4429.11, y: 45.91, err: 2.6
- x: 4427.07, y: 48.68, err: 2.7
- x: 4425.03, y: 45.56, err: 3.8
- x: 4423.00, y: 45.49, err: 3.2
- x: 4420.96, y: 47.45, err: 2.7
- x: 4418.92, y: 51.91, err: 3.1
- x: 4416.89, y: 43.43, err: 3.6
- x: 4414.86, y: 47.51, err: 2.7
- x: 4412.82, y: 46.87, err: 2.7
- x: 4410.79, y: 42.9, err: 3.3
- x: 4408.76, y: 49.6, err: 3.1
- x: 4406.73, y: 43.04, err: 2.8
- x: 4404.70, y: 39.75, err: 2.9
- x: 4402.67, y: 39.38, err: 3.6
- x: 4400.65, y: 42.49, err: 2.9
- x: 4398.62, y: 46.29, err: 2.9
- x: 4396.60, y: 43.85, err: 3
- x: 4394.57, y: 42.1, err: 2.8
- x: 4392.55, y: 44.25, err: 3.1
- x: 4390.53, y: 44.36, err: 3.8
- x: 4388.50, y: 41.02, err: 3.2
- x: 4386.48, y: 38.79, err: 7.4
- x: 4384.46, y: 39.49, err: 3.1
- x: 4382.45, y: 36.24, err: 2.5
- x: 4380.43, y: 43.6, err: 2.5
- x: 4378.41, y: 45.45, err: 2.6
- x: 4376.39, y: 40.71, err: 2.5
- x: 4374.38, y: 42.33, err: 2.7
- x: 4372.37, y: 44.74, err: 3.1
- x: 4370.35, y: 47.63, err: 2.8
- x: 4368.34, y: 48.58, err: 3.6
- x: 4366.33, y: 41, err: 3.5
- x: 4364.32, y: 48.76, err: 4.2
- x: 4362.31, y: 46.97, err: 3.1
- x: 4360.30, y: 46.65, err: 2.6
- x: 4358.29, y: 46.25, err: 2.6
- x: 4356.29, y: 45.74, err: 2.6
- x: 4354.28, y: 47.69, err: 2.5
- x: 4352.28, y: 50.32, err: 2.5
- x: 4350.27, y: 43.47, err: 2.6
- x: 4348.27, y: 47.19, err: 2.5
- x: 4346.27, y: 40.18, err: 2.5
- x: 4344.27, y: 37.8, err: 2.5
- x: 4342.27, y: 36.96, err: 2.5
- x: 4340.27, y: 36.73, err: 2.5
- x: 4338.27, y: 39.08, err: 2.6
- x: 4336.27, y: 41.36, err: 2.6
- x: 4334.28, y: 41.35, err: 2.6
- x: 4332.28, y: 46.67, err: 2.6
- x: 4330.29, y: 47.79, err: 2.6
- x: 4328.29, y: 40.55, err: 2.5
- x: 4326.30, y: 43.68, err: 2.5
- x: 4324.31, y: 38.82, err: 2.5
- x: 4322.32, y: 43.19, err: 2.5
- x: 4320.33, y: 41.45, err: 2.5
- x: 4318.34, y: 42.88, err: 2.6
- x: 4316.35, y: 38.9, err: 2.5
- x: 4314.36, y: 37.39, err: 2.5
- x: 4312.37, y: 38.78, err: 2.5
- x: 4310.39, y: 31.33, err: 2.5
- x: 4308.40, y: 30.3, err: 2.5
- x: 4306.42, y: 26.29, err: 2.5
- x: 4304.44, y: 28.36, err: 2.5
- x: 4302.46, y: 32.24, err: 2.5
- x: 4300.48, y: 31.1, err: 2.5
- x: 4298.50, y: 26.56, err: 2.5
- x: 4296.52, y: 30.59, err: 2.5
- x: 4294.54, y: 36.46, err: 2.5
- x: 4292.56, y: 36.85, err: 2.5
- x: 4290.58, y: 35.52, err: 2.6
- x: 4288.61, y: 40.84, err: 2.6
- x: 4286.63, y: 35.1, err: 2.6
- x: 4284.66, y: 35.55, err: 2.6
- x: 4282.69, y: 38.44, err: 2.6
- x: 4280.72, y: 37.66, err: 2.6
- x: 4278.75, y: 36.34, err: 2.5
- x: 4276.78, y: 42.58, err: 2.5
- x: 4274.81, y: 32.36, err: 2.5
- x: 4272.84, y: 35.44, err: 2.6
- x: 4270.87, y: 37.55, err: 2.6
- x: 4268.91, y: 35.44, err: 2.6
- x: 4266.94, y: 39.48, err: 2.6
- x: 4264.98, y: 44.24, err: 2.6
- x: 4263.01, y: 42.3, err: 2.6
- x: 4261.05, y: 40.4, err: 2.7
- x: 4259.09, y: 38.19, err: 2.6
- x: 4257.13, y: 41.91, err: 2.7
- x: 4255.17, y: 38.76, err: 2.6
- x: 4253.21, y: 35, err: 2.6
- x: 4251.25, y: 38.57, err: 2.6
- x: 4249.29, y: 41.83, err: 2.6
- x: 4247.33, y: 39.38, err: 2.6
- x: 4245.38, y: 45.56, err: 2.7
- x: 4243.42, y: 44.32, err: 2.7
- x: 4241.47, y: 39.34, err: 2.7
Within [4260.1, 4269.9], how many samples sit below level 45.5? 5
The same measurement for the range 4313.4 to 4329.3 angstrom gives 8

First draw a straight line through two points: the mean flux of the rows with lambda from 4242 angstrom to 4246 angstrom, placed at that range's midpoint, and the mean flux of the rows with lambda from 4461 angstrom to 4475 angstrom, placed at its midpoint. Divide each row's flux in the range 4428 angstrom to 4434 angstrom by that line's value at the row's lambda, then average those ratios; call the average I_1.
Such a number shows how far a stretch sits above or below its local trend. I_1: 0.96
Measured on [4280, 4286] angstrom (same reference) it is 0.82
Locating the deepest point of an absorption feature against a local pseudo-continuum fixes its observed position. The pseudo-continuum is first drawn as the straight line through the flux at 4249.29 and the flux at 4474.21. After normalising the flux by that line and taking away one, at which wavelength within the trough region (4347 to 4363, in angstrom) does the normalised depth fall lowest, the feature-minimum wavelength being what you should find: 4350.27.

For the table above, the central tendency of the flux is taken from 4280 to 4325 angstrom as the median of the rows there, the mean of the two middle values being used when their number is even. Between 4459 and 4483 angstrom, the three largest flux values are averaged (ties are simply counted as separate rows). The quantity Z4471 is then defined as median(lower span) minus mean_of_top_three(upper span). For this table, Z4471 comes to -18.5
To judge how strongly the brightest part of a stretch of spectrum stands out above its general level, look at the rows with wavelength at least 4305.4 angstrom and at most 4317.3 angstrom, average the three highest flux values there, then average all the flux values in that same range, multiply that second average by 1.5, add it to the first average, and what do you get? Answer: 89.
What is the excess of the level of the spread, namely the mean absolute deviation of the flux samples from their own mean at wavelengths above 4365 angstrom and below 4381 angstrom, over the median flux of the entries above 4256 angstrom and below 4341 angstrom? -36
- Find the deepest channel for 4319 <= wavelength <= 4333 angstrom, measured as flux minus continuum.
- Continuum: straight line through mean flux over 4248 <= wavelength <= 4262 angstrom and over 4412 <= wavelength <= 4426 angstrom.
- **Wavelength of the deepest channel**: 4324.31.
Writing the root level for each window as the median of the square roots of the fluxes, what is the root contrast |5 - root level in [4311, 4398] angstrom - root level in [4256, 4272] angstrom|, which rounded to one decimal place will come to 7.9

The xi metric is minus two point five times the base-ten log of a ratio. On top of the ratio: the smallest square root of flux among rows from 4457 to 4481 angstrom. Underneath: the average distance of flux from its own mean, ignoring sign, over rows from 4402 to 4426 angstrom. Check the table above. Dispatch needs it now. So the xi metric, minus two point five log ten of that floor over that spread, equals -0.89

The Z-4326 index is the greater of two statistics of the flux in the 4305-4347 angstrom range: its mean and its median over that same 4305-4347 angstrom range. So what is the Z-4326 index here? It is 39.1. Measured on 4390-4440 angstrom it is 45.5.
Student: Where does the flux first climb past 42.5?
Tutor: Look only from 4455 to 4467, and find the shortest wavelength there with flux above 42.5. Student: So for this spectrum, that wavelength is 4455.71 angstrom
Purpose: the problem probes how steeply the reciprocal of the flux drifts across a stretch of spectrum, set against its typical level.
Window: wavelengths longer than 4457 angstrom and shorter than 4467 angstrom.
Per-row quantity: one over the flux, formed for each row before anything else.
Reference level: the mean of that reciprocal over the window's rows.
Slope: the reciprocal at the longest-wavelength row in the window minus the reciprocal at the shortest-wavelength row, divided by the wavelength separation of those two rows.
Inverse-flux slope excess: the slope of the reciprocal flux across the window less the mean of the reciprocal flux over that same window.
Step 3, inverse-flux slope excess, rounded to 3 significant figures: -0.0212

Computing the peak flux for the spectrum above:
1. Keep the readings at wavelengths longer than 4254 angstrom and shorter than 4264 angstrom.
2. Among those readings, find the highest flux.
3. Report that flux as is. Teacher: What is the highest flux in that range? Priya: 42.3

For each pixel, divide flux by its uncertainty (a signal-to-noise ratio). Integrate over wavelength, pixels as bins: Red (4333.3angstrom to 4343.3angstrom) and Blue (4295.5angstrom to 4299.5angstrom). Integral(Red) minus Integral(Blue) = 107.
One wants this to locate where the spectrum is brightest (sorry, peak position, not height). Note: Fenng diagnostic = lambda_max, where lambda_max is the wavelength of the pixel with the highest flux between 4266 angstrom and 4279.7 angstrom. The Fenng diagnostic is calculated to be 4276.78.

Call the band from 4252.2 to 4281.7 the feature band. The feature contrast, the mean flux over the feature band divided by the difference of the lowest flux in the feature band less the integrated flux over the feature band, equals -0.0349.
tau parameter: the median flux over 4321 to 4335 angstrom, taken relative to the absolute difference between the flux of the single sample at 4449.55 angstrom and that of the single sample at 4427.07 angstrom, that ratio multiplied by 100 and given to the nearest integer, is 3130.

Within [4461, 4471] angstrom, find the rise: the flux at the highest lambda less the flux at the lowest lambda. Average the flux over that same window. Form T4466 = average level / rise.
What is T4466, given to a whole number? 14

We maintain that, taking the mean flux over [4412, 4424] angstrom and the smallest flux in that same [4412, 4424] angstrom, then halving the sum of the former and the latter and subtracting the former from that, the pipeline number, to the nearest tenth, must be -1.8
